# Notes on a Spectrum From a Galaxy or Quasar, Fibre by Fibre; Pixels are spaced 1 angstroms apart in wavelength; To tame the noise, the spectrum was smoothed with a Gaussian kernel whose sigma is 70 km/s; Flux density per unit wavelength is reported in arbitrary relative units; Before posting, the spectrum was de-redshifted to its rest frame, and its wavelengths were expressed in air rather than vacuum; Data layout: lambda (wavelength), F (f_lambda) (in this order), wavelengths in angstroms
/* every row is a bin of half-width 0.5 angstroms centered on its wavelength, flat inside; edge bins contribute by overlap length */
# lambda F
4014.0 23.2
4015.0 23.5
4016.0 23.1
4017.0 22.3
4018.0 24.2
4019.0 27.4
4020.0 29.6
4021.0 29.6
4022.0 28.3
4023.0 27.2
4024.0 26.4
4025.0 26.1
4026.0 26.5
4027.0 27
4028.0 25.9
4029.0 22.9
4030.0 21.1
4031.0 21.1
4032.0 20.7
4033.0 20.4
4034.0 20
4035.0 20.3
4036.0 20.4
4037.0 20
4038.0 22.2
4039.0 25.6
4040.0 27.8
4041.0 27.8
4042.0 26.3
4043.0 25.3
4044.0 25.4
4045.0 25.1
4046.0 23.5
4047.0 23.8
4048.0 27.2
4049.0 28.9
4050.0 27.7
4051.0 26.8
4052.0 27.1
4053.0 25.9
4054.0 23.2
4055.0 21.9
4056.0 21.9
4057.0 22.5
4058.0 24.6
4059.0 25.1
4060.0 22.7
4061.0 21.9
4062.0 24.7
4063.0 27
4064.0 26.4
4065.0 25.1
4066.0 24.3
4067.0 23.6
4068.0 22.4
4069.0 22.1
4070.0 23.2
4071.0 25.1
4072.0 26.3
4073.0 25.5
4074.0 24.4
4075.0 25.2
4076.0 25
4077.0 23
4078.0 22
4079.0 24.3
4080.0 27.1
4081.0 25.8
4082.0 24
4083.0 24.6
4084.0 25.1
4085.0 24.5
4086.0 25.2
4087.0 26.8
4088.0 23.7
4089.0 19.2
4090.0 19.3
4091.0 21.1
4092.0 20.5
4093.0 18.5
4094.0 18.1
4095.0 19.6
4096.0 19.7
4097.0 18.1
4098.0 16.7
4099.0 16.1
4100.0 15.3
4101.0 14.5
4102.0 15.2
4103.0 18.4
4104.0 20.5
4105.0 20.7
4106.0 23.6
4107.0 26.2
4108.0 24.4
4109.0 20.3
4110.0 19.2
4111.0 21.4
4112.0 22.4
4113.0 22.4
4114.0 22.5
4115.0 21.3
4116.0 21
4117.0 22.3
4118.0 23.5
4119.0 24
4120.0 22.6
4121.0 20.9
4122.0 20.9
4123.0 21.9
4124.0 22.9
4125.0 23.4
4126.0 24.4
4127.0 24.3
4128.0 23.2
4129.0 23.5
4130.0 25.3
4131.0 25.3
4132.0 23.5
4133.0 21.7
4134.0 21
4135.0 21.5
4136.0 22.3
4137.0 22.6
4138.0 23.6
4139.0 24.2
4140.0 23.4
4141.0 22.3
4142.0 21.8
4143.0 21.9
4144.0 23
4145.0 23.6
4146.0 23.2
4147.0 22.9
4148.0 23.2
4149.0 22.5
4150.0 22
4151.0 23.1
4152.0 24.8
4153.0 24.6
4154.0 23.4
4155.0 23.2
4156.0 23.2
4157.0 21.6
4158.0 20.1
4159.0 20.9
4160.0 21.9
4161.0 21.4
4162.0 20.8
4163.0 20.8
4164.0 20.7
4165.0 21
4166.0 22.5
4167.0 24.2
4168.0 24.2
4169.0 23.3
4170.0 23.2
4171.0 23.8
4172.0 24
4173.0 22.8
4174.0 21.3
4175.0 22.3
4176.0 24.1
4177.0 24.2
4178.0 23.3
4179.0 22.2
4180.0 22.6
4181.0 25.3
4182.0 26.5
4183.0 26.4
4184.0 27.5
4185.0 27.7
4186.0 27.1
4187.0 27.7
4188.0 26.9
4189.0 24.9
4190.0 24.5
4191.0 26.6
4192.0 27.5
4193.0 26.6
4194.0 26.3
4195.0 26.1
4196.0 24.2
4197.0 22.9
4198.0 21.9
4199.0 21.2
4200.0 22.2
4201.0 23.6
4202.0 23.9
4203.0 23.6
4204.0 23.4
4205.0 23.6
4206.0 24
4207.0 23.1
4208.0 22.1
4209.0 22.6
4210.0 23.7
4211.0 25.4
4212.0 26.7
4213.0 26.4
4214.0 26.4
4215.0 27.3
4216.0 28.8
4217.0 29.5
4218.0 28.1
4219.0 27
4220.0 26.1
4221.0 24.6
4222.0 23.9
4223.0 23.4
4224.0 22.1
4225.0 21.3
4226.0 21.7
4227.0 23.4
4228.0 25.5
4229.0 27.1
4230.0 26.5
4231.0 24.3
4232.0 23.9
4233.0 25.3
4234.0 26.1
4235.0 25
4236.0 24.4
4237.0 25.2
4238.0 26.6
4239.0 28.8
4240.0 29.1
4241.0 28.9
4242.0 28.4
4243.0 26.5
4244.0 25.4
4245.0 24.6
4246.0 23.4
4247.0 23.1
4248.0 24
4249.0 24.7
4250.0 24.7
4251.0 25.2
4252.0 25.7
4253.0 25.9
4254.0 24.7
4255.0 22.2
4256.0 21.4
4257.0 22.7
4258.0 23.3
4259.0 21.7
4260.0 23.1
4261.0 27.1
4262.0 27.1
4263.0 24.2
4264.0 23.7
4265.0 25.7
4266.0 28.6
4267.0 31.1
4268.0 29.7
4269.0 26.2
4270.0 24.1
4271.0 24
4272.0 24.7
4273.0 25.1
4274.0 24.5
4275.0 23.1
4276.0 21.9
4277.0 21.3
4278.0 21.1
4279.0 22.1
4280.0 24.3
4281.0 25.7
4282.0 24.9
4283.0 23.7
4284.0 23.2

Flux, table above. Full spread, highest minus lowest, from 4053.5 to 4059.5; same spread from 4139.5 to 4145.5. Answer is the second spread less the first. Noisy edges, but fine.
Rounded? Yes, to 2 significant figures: -1.4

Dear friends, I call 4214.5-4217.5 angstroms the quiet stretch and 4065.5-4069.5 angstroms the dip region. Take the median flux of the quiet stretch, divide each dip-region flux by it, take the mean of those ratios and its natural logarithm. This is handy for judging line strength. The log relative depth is -0.22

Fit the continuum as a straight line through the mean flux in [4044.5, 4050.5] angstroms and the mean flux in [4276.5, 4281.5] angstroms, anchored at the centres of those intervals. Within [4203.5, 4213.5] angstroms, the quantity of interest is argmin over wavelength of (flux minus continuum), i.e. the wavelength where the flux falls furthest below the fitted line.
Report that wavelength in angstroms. 4208.0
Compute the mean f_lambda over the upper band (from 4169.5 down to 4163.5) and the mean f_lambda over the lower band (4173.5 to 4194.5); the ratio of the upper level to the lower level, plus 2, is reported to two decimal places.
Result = 2.89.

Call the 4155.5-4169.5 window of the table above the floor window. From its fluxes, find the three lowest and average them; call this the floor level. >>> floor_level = 20.5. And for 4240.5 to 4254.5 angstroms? 23.5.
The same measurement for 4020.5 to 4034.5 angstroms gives 20.4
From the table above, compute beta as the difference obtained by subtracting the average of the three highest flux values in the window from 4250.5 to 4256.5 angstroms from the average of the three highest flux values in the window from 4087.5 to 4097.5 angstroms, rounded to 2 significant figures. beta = -3.8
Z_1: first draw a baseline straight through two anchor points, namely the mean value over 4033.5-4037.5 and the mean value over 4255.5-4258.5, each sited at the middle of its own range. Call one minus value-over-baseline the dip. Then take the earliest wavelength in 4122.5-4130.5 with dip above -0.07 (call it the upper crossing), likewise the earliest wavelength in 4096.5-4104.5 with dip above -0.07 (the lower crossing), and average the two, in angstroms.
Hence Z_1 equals 4110.0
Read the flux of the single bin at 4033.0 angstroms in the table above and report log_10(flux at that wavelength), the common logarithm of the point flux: 1.31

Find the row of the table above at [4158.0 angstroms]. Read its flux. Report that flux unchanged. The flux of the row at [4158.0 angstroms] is 20.1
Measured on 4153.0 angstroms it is 24.6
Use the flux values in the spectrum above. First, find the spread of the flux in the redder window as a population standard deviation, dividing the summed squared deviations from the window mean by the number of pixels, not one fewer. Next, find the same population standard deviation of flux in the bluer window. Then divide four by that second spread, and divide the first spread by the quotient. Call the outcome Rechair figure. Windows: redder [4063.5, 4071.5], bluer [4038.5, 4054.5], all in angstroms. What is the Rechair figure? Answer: 0.56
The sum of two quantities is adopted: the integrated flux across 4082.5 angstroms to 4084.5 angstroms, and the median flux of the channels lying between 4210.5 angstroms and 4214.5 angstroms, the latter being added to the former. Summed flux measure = 76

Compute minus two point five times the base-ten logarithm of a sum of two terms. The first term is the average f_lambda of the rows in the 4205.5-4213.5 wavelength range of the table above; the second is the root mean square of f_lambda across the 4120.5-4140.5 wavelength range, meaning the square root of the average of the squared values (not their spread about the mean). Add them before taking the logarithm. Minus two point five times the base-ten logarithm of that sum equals -4.19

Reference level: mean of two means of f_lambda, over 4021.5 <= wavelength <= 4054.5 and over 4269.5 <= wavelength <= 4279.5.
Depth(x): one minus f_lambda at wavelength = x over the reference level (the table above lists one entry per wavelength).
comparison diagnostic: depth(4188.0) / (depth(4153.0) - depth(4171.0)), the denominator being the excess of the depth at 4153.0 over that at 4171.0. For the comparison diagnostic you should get 3.7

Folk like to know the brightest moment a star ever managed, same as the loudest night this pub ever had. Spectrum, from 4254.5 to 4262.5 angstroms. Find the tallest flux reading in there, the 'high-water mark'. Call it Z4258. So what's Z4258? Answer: 27.1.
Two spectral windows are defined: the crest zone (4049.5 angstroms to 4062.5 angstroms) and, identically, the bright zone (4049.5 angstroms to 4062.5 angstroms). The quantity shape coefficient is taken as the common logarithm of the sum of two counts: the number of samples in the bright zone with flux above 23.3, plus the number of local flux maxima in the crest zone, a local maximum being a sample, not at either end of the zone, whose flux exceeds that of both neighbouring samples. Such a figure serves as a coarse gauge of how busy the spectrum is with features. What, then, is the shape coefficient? 1.0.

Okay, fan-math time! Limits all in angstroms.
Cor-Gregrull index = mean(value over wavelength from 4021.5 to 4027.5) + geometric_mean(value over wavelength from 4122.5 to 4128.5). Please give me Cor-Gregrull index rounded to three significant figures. 50.3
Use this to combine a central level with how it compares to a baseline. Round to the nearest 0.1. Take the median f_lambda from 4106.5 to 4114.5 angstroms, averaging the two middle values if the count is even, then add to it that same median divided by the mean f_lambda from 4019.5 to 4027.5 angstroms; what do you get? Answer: 23.2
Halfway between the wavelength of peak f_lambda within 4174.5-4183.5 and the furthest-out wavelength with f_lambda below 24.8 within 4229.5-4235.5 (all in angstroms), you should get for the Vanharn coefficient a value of 4207.0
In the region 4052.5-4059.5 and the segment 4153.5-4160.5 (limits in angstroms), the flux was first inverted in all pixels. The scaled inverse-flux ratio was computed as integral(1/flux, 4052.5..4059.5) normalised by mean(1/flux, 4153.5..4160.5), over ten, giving 0.65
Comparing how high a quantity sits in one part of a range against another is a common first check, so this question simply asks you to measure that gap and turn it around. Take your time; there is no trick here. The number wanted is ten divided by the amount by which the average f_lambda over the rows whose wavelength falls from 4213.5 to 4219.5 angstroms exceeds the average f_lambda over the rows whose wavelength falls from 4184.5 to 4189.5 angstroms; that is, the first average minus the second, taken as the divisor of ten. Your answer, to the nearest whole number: 10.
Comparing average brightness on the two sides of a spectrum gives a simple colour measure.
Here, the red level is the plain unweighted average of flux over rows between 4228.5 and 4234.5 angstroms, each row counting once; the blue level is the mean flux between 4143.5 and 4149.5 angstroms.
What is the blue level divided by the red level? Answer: 0.90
